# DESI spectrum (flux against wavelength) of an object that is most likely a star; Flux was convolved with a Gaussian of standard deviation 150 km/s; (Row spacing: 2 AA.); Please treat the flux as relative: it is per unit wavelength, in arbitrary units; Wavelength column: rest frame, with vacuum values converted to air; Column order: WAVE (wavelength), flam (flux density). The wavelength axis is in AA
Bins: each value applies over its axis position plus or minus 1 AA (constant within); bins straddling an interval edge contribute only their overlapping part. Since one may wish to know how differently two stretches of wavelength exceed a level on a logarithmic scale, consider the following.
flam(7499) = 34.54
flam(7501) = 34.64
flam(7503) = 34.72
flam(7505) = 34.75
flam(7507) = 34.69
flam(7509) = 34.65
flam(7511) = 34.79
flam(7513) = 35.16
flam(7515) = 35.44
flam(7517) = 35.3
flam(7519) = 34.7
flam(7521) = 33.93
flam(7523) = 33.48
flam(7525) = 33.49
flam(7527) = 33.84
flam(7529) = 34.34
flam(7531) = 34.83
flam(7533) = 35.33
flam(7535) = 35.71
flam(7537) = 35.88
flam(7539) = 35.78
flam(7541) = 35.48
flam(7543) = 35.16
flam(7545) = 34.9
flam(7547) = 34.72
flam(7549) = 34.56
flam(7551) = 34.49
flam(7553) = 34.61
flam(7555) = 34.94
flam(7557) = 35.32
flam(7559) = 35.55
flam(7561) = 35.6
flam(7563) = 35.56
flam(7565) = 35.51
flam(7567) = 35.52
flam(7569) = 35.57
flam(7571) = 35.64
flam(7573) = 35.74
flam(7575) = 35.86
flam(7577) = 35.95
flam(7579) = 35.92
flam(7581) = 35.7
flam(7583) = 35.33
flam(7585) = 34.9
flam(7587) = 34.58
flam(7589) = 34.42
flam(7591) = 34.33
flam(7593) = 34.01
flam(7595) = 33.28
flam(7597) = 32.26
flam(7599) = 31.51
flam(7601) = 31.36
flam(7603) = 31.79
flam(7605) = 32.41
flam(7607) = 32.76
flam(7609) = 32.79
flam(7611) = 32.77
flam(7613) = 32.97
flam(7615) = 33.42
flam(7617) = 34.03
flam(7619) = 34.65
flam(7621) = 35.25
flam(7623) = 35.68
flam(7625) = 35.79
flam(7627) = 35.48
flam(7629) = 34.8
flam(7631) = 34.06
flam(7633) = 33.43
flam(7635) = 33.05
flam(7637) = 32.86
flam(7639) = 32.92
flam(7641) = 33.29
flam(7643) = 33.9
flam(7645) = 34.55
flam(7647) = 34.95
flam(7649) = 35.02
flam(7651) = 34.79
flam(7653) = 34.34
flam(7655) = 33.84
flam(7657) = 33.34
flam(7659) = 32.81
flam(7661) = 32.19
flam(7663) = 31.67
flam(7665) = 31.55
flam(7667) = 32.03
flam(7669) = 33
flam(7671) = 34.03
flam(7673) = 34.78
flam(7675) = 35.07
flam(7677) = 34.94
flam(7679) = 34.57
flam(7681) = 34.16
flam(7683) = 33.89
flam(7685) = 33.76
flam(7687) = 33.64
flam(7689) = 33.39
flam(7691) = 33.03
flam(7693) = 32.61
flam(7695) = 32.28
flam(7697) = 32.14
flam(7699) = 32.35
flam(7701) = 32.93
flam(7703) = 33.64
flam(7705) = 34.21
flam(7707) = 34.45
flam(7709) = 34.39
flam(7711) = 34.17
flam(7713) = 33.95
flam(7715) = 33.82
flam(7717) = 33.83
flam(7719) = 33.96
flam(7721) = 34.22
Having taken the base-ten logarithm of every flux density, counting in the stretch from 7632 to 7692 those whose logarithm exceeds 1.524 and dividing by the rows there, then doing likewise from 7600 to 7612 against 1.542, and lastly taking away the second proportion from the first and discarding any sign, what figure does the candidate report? 0.6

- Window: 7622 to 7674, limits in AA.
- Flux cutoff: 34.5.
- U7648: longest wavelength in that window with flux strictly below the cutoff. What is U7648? 7671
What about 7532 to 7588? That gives 7551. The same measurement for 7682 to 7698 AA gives 7697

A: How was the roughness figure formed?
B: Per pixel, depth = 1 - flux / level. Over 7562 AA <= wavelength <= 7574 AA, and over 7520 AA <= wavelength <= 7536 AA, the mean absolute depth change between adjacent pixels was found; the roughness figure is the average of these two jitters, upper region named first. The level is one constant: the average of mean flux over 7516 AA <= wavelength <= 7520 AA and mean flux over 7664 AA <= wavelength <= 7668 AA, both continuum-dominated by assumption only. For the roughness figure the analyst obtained 0.0066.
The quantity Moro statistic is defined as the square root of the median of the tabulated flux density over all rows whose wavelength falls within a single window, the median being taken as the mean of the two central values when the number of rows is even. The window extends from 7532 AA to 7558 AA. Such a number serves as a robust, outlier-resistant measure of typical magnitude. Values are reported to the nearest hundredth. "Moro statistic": 5.93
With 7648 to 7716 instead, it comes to 5.81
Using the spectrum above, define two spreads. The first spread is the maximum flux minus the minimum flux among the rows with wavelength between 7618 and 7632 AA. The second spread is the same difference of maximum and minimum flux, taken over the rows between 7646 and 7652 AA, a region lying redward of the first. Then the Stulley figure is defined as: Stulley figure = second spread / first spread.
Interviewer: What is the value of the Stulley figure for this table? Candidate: 0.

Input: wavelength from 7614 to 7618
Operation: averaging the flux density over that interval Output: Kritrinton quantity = 33.7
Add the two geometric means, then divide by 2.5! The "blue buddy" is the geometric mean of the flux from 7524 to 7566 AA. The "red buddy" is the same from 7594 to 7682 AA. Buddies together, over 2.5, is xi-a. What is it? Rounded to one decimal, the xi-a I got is 27.4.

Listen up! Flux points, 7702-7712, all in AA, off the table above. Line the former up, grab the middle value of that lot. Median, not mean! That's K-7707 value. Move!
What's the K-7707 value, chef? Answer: 34.2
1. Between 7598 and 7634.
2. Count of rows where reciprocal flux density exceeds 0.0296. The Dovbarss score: 10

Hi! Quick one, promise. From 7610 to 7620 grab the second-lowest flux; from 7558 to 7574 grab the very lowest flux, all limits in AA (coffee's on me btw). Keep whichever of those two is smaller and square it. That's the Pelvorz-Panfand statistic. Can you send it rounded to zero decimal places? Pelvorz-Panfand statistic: 1087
